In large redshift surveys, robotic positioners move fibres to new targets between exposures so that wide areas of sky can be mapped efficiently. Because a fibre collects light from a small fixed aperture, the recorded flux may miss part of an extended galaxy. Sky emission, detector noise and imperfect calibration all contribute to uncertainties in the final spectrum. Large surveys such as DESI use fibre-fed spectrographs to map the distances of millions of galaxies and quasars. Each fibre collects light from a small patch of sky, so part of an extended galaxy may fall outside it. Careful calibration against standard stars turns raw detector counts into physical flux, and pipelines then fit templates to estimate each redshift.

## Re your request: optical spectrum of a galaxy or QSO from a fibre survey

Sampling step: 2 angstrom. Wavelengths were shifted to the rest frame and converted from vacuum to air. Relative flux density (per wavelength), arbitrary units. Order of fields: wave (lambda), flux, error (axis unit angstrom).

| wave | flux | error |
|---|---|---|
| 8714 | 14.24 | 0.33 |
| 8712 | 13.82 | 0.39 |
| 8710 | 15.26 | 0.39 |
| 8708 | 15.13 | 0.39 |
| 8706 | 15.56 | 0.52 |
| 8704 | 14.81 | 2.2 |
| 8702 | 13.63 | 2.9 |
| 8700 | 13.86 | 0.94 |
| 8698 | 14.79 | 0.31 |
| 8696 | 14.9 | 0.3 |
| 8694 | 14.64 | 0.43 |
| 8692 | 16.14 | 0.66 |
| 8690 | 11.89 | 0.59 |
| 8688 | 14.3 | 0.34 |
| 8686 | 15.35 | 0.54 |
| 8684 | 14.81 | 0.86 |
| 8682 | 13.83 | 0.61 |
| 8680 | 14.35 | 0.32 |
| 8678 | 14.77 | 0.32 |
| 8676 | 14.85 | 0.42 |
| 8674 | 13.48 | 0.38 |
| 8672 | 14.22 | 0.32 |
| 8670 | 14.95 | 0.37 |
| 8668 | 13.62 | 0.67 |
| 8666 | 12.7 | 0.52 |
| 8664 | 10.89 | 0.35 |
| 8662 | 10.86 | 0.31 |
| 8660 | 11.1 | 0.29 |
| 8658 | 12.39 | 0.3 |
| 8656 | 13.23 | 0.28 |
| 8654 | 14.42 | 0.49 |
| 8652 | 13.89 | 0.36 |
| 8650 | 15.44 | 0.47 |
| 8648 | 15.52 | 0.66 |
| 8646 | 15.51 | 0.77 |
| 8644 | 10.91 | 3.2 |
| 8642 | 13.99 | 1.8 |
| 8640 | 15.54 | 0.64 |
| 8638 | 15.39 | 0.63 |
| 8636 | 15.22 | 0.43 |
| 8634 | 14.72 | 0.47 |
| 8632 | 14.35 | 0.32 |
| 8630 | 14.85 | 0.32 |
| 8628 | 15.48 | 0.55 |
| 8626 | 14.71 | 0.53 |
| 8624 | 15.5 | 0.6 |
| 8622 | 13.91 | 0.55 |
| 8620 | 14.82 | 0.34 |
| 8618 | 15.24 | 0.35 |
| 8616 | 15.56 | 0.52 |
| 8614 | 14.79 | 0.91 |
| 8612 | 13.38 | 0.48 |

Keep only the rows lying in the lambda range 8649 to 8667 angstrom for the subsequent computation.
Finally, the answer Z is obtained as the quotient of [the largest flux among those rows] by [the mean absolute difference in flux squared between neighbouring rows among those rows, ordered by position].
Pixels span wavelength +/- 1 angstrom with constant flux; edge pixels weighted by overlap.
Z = 0.64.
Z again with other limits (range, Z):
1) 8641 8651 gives 0.31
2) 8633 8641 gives 1.88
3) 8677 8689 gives 0.75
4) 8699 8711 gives 0.97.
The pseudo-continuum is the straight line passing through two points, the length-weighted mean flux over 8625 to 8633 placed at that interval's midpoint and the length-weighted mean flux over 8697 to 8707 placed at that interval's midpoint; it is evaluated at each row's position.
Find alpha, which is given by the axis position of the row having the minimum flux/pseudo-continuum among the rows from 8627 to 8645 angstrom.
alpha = 8644 angstrom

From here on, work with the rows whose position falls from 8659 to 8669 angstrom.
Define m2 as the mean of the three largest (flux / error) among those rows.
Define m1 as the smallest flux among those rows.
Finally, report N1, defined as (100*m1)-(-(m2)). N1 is 1121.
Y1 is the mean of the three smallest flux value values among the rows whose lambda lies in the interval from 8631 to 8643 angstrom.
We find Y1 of 14.4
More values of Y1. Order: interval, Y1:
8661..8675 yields 11.5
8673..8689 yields 13.9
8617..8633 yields 14.3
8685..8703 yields 13.1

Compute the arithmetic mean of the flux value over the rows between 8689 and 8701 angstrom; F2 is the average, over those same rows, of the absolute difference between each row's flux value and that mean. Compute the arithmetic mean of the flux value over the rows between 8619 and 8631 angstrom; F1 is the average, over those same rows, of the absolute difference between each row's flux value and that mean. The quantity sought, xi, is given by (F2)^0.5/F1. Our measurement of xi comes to 2.45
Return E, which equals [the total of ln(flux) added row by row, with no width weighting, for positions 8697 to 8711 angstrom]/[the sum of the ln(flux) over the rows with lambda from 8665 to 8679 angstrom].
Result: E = 1.017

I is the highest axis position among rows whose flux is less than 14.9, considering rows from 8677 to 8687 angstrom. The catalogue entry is 8684 angstrom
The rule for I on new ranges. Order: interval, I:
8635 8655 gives 8654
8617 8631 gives 8630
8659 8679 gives 8678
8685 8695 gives 8694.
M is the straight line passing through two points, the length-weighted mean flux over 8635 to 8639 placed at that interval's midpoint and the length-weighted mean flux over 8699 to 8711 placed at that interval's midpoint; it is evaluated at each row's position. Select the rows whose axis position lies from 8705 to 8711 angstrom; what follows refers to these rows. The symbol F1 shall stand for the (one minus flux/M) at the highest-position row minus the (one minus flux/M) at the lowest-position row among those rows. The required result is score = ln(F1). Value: -4.02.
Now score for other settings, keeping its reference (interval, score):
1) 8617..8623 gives -2.48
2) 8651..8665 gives -1.65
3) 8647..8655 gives -2.67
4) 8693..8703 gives -2.75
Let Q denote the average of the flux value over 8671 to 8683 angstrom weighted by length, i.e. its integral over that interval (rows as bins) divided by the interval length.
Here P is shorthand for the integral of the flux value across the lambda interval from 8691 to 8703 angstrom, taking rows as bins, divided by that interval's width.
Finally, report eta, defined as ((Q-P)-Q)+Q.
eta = -0.41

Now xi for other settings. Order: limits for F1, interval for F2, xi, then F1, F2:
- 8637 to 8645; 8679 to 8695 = 0.59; 1.5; 0.8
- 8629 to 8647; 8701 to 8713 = 0.86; 0.9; 0.7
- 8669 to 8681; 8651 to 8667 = 2.53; 0.4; 1.1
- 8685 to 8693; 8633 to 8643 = 0.53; 1.3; 0.5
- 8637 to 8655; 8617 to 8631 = 0.59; 1.1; 0.4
